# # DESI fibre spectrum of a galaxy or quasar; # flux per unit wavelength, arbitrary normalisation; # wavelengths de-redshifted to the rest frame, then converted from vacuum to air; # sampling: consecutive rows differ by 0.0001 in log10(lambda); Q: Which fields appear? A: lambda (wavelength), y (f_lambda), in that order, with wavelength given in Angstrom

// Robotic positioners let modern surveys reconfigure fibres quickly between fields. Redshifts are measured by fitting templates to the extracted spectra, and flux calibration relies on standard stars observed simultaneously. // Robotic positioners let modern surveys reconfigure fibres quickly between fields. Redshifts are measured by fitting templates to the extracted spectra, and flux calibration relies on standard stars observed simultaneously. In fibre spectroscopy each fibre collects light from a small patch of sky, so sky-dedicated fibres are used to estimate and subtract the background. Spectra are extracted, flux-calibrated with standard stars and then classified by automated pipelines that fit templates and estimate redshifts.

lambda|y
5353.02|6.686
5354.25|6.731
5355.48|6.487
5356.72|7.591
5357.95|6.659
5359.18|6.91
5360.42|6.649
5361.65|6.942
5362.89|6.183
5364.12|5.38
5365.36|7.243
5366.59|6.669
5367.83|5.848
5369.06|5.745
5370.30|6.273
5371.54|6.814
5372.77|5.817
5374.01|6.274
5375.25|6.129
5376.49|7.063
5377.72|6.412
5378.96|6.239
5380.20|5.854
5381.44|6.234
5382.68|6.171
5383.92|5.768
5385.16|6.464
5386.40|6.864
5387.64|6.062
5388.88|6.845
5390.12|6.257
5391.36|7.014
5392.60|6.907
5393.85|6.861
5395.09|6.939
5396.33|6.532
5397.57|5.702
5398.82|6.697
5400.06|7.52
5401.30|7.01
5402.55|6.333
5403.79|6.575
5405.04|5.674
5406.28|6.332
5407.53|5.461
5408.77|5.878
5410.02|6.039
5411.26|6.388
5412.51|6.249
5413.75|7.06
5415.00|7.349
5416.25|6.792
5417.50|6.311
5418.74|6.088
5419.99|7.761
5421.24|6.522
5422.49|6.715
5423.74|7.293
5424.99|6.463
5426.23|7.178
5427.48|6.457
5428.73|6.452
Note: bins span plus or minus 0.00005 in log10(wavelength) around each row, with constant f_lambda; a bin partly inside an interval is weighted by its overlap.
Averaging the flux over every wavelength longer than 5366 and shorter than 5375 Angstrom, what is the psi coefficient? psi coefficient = 6.2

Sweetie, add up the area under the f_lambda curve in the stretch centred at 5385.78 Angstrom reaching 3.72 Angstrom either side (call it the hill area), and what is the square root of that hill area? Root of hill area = 6.88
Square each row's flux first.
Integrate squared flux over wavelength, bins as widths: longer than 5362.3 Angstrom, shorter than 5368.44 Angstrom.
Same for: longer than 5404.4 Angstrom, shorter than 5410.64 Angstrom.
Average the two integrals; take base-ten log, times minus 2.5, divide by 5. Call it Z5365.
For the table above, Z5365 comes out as -1.18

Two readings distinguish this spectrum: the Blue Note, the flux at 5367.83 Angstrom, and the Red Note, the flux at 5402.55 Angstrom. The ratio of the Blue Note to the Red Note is 0.92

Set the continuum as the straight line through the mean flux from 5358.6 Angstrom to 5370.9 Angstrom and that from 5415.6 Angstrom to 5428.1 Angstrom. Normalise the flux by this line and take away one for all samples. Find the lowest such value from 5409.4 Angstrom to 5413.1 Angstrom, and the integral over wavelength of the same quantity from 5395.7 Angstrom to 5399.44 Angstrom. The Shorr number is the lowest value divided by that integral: 0.59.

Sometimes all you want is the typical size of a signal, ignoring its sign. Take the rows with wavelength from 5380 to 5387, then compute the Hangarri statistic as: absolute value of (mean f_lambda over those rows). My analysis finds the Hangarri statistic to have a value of 6.2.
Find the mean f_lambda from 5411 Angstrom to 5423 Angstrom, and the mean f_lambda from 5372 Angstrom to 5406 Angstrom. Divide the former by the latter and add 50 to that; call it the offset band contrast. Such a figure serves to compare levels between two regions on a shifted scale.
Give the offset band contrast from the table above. 51.04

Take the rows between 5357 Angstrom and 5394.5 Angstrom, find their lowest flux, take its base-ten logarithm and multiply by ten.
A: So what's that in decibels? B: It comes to 7.3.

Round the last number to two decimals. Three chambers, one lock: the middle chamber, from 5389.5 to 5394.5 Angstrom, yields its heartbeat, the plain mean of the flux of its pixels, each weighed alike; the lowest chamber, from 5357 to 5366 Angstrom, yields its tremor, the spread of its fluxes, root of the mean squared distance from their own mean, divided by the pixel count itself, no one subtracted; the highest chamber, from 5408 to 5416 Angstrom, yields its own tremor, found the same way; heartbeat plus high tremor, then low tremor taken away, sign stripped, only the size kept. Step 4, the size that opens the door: 6.72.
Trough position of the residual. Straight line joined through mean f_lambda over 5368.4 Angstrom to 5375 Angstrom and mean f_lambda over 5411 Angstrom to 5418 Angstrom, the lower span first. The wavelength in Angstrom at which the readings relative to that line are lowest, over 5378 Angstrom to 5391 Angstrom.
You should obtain 5383.92 Angstrom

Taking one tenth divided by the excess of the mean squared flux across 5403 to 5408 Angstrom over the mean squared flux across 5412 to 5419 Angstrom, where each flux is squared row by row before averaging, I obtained -0.01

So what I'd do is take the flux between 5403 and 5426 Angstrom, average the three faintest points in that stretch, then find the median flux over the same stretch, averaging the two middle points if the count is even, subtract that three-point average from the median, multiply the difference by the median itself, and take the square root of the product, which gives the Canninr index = 2.20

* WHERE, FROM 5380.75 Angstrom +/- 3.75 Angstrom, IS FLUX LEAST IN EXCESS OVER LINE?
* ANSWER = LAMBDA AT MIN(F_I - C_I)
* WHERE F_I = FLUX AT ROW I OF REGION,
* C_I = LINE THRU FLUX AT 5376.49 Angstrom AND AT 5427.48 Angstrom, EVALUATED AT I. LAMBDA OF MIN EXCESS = 5383.92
